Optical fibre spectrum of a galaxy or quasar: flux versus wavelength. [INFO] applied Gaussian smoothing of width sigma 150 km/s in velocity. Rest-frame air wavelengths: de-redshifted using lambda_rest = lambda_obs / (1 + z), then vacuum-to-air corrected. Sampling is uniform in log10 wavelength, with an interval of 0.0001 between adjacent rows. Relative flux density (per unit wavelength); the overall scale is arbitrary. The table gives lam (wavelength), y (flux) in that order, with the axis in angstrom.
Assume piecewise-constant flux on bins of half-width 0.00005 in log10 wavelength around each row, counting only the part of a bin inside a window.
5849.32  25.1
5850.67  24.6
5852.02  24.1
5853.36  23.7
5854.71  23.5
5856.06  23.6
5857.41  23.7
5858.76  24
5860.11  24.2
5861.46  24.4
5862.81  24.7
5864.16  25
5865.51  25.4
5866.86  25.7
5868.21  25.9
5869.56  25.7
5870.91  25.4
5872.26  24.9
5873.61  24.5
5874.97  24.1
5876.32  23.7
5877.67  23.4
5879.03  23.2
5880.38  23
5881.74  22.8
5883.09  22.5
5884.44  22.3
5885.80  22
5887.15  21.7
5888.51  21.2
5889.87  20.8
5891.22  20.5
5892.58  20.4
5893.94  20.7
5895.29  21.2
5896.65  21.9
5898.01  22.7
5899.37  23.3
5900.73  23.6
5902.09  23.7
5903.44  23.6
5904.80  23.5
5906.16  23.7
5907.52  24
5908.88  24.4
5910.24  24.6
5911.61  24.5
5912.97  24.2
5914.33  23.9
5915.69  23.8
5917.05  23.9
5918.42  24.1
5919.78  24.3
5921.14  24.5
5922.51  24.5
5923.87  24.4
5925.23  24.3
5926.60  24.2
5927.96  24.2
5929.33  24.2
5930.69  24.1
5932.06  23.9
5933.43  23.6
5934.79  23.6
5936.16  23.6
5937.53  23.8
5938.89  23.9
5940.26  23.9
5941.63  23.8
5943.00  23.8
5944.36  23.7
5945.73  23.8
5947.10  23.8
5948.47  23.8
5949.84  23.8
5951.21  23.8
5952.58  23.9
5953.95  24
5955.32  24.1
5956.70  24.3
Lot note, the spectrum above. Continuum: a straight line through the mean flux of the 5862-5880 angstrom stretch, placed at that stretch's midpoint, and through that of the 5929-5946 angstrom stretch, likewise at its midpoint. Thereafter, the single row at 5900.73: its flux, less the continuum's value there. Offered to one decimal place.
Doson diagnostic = -0.7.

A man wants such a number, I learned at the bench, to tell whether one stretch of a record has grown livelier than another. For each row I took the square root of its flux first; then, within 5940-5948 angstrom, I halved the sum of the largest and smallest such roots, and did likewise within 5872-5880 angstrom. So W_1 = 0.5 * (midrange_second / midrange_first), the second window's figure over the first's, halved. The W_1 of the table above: 0.503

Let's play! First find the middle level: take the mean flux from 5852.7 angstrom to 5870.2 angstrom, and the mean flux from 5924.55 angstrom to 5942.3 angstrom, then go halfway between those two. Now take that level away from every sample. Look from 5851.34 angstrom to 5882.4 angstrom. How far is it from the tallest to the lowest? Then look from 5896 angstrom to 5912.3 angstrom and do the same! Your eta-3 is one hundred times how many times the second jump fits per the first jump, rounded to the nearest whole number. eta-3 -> 87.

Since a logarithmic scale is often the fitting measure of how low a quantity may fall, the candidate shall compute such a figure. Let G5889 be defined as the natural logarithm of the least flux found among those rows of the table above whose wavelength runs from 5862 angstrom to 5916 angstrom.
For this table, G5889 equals 3.02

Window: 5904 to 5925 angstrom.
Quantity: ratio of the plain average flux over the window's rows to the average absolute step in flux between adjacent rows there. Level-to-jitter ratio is 125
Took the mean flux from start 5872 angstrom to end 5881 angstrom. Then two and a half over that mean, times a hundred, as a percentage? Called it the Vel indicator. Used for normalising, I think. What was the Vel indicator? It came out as 10.5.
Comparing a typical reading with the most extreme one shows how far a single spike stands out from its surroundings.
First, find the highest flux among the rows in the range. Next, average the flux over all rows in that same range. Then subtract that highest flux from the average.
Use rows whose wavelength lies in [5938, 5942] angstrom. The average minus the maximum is 0.0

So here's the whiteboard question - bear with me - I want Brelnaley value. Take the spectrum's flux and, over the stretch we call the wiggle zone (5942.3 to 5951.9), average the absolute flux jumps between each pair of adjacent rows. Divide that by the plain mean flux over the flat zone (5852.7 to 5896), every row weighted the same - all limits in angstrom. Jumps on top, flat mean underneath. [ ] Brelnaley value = 0.0014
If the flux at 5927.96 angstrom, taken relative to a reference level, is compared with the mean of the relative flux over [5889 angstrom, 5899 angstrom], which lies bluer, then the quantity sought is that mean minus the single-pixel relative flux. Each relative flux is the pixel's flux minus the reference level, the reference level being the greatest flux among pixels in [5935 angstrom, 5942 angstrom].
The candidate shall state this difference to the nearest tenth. -3.0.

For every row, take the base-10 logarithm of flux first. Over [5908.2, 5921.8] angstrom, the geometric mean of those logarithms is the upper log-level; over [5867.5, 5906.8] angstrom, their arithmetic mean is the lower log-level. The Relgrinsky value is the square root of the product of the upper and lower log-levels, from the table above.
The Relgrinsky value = 1.37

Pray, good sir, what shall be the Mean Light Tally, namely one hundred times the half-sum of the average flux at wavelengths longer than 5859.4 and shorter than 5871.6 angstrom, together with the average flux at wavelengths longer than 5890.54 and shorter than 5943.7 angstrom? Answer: 2436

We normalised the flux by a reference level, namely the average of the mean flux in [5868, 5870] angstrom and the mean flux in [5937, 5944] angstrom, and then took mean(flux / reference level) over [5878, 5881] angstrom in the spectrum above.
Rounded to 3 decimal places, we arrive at 0.931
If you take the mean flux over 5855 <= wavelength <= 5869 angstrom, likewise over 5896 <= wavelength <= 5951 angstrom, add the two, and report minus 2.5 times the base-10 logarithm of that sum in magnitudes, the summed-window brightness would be -4.215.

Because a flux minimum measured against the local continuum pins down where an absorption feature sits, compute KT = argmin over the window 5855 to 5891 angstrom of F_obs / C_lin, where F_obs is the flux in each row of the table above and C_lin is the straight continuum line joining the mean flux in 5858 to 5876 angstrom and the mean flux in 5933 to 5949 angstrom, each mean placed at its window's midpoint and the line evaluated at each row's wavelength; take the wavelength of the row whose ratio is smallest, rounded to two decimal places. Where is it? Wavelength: 5889.87 angstrom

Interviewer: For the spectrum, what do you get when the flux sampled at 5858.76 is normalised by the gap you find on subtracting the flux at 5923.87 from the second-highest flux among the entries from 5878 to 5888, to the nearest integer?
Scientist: -17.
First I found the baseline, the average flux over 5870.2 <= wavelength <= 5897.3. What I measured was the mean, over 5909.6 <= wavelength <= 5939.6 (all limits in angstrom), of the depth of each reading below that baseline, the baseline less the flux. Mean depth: -1.6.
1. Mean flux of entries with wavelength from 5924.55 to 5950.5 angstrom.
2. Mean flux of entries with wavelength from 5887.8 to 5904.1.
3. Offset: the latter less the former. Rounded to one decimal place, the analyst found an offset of -1.9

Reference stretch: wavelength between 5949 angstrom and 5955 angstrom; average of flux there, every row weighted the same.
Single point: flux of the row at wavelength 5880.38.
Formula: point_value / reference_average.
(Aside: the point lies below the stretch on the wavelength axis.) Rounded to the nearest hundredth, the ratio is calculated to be 0.96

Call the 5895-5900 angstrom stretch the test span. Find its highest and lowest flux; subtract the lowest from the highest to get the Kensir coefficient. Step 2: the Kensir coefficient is 2.1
